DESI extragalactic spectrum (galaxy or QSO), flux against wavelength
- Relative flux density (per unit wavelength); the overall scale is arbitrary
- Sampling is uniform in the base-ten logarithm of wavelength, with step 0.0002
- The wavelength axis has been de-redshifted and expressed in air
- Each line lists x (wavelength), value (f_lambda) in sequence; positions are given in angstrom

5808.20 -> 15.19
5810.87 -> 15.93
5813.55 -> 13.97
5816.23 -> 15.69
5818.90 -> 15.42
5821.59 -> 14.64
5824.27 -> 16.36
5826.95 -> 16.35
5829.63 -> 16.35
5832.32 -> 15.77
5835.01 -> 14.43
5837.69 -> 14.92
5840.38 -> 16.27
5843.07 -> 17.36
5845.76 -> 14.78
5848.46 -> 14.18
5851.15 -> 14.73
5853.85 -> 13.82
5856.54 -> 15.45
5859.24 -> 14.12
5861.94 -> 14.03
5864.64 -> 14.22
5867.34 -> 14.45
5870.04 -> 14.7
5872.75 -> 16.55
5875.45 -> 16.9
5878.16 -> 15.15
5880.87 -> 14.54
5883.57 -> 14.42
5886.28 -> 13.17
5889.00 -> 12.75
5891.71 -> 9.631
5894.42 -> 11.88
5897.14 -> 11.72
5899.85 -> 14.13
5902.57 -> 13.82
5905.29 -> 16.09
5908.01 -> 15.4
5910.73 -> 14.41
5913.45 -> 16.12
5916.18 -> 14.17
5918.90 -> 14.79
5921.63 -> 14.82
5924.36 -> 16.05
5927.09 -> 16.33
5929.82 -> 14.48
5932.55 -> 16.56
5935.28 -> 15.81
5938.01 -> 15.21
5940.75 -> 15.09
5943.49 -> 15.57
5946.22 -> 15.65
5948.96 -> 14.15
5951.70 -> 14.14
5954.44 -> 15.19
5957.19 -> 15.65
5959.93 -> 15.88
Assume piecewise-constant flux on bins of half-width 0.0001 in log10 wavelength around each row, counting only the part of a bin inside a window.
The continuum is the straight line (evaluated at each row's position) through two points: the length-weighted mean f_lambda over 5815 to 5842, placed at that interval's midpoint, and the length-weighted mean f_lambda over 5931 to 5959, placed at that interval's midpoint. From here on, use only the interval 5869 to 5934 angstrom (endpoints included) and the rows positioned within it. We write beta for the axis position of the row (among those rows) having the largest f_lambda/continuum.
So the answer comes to 5875.45 angstrom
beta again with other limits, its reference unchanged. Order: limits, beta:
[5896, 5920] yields 5913.45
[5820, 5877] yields 5843.07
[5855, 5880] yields 5875.45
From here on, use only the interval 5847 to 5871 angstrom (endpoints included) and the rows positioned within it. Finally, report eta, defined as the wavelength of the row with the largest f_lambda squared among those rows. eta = 5856.54 angstrom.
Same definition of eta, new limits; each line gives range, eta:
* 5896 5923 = 5913.45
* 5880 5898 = 5880.87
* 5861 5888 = 5875.45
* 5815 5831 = 5824.27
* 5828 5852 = 5843.07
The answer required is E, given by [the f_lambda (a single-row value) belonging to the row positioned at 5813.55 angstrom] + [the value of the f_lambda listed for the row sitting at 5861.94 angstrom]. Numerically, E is 28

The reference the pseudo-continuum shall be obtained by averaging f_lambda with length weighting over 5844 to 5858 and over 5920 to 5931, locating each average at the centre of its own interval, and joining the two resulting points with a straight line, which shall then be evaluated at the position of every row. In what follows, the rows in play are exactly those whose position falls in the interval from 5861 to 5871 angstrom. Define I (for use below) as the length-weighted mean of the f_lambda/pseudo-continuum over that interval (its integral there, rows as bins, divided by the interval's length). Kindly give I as 0.97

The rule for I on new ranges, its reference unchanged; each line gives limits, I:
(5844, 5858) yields 1.00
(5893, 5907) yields 0.89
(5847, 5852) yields 0.98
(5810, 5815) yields 1.04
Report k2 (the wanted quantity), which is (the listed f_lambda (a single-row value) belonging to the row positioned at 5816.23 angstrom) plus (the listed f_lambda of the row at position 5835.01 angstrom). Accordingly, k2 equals 30.1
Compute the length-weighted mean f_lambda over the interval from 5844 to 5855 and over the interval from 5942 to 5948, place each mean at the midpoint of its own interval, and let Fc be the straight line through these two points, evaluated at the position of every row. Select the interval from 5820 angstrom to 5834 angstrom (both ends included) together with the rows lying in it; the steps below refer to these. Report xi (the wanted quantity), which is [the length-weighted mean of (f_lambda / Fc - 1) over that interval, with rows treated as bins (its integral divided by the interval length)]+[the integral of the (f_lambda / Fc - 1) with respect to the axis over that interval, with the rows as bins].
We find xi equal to 1.7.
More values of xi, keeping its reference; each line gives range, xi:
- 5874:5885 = 0.4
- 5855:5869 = -0.2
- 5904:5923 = -0.1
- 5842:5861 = 0.5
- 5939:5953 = -0.6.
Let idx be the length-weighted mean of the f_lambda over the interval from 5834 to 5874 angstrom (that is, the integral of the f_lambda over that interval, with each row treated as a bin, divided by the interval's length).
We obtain 14.9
